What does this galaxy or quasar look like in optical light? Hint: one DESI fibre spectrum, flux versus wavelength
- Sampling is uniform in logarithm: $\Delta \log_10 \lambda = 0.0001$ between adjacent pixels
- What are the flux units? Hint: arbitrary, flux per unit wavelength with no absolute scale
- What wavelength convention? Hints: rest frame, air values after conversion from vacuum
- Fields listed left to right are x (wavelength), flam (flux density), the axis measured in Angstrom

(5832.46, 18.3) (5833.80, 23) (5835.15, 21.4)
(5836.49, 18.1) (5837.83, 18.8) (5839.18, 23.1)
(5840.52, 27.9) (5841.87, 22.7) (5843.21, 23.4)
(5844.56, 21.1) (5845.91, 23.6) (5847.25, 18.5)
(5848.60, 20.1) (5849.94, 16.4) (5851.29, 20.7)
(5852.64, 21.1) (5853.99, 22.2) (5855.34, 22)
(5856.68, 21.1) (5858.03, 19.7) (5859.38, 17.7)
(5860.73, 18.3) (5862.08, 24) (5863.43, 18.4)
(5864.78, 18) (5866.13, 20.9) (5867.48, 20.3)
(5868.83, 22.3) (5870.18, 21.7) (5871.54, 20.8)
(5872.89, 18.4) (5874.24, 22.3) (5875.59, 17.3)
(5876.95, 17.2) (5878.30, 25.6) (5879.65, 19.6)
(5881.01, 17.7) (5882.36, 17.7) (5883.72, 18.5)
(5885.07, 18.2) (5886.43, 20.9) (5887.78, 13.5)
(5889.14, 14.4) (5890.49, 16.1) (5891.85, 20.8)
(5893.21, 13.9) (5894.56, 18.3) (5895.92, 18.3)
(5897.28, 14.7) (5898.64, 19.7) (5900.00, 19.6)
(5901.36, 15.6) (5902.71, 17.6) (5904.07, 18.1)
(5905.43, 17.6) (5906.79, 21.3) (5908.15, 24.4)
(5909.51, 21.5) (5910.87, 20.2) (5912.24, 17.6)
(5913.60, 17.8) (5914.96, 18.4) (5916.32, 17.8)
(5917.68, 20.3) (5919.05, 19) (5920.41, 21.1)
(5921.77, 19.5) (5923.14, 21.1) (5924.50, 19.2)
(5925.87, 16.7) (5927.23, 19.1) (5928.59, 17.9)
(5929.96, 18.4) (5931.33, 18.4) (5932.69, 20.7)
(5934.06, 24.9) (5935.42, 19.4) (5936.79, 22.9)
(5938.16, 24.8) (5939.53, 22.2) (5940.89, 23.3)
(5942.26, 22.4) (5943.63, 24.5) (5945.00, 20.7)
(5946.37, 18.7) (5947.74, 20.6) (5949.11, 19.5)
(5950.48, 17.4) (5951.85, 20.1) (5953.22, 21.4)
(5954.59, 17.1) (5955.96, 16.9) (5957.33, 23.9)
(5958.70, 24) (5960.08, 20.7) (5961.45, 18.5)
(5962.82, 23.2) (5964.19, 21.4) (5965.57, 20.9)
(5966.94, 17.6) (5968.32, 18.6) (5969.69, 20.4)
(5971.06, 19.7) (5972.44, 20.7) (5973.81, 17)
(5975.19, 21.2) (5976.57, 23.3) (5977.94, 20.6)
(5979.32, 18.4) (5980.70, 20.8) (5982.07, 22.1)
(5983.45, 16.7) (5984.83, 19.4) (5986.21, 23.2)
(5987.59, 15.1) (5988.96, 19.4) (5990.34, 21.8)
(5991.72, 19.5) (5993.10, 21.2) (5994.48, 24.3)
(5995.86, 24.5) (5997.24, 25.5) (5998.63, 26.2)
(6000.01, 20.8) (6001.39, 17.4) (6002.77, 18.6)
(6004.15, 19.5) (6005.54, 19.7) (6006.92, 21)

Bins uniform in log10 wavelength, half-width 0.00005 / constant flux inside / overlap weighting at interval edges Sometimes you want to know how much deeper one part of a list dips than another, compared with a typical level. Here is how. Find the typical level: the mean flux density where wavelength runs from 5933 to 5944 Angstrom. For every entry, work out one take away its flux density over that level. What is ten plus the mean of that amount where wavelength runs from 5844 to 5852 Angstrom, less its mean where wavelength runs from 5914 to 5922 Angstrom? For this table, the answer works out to 10.0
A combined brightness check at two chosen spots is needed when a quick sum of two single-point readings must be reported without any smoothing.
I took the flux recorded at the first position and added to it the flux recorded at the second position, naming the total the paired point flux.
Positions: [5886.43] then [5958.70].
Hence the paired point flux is 45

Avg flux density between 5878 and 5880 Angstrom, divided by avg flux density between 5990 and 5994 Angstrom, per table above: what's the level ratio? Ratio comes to 1.08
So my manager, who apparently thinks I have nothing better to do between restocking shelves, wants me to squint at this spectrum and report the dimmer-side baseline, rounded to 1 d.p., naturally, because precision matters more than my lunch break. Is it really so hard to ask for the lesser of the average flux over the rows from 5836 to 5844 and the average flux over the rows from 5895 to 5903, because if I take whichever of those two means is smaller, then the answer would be 17.6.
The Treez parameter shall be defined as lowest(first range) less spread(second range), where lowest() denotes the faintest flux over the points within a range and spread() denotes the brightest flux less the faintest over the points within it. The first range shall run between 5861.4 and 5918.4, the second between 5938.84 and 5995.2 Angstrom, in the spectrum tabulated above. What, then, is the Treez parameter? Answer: 4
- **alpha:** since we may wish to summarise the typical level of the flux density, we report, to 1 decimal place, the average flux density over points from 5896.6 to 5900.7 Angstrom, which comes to 18.0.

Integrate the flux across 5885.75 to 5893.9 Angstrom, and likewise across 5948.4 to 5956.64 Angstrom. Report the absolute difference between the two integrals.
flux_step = 19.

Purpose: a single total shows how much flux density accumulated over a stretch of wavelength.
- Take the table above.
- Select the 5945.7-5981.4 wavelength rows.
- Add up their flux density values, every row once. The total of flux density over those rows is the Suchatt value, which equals 523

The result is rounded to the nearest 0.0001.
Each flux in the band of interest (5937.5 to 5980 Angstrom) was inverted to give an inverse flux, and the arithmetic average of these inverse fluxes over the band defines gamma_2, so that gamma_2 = 0.0491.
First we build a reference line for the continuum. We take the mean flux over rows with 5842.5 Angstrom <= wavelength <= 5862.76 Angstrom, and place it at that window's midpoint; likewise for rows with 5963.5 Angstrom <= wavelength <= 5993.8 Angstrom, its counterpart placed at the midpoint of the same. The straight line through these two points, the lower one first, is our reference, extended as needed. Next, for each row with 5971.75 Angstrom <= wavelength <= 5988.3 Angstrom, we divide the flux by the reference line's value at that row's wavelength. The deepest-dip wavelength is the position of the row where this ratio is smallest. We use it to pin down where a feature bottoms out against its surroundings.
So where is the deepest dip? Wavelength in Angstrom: 5987.59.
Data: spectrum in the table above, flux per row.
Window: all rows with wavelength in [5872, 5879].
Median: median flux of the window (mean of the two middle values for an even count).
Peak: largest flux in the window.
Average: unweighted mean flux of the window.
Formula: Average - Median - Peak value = -23.8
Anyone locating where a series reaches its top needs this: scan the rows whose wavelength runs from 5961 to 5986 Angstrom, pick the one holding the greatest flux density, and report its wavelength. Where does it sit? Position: 5976.57 Angstrom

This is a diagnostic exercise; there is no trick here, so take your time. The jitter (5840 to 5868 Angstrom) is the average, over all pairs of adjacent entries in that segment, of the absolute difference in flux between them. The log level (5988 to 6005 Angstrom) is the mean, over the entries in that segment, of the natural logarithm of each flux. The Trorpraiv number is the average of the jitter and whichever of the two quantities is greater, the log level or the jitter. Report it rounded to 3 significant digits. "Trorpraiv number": 2.71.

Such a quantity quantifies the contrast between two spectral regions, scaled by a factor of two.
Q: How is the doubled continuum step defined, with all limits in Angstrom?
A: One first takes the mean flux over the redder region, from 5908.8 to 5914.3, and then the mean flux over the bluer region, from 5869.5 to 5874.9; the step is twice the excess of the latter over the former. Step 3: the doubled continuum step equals 3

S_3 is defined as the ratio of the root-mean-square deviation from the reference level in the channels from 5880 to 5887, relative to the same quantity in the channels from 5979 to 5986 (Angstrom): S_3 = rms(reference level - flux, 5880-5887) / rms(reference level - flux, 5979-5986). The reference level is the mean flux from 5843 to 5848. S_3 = 1.1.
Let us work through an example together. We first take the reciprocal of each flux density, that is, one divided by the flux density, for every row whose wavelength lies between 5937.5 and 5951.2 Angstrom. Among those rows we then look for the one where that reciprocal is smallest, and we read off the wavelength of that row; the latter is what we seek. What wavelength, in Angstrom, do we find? 5938.16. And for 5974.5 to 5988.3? 5976.57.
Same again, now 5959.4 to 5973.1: 5962.82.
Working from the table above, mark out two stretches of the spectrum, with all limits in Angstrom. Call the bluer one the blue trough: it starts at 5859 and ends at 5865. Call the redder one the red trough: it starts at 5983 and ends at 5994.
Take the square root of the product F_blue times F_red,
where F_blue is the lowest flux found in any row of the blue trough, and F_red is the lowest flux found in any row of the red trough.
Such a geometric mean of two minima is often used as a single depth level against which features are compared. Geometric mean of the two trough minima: 16.3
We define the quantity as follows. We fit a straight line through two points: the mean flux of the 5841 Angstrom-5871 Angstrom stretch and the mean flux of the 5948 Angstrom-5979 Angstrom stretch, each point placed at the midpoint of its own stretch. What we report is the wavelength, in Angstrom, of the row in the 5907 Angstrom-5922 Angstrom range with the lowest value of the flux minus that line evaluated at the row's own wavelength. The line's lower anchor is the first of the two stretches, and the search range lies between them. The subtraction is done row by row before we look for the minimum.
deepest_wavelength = 5912.24 Angstrom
